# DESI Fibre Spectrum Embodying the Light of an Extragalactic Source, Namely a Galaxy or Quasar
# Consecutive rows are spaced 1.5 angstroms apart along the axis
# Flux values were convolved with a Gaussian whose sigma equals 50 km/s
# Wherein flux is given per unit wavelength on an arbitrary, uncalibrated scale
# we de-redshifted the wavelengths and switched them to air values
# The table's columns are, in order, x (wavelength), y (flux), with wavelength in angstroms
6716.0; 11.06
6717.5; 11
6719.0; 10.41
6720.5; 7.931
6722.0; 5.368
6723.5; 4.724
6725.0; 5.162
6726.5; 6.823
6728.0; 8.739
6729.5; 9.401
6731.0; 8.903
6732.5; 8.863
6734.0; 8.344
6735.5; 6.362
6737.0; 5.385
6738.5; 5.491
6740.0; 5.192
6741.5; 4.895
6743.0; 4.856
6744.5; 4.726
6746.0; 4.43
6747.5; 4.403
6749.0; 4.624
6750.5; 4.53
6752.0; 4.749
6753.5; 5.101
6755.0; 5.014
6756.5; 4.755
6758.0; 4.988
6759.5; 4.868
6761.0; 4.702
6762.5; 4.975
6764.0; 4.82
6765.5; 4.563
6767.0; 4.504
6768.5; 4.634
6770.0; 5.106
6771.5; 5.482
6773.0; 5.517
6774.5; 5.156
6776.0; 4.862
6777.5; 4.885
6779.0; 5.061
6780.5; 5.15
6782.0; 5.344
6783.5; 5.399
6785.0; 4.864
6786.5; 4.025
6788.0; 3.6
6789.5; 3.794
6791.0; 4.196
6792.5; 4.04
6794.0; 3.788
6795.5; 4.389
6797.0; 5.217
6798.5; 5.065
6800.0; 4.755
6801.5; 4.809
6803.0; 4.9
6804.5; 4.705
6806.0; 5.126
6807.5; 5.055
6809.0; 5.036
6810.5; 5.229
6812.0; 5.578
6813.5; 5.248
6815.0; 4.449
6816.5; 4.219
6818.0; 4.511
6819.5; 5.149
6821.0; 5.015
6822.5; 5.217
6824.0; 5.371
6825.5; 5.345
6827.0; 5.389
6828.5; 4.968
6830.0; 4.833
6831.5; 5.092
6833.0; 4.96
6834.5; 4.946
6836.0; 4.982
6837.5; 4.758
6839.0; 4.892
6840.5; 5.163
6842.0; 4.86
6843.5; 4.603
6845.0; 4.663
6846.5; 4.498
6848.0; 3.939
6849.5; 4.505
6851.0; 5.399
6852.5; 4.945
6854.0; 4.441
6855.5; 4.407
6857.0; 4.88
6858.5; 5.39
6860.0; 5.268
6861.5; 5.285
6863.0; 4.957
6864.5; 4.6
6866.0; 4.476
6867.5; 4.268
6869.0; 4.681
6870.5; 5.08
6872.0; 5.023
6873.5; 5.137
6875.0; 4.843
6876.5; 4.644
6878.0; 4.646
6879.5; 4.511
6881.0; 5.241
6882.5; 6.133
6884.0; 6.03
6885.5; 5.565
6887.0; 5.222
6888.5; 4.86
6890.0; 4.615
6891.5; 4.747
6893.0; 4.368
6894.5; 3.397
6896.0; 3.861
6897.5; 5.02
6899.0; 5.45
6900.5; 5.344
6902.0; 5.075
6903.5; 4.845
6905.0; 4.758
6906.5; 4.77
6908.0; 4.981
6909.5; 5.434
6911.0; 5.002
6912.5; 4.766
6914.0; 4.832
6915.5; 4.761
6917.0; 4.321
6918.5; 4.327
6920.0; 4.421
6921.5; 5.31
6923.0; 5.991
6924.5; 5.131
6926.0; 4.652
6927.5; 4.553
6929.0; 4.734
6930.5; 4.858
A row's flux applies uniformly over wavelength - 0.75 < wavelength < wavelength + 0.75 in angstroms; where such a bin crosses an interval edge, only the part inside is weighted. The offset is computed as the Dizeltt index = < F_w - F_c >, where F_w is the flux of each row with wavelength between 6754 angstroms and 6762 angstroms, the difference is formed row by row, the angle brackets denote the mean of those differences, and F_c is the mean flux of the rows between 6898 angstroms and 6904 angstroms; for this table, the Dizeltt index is -0.31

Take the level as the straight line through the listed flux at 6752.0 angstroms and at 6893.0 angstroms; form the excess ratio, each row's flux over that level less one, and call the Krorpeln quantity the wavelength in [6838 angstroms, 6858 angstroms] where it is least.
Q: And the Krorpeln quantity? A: 6848.0 angstroms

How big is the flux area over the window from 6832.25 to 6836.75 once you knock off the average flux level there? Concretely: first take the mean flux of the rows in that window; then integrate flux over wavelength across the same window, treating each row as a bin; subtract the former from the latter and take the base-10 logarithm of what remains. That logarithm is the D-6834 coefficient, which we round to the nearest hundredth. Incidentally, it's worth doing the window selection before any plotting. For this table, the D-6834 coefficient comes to 1.24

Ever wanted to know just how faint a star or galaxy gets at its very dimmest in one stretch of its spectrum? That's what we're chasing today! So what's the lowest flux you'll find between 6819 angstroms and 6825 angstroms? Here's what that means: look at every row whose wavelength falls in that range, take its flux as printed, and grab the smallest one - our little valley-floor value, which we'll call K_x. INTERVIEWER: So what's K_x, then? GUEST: 5.015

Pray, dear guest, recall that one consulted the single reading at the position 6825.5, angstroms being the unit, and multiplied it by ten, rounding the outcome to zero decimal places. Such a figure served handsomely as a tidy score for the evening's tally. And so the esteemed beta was 53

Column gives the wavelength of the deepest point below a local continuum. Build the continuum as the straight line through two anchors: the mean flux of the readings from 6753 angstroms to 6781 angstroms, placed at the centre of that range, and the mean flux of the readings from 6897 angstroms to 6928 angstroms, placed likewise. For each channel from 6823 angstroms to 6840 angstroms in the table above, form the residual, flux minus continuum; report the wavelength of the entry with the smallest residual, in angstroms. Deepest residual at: 6837.5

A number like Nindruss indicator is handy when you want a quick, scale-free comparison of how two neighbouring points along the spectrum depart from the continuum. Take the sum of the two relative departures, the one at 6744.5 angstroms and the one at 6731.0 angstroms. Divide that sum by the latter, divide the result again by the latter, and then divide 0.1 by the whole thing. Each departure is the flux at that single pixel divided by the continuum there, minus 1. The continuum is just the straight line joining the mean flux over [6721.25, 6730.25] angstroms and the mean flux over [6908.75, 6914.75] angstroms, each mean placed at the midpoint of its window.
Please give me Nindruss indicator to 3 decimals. 0.186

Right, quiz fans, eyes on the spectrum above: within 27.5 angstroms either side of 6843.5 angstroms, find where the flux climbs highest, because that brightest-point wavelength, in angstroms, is 6851.0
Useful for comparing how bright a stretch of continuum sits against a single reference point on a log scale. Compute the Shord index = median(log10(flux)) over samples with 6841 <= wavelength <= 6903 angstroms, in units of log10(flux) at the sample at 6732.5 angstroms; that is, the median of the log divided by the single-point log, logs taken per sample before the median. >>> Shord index 0.72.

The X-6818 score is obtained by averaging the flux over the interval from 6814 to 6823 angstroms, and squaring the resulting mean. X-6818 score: 22.7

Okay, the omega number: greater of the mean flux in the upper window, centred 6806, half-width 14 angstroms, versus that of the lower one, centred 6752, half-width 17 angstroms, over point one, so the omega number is 48.9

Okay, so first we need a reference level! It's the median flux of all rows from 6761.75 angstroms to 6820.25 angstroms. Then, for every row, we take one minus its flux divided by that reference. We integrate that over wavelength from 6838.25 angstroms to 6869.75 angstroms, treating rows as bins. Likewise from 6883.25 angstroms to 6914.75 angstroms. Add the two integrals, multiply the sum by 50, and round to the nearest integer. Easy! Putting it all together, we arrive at 32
